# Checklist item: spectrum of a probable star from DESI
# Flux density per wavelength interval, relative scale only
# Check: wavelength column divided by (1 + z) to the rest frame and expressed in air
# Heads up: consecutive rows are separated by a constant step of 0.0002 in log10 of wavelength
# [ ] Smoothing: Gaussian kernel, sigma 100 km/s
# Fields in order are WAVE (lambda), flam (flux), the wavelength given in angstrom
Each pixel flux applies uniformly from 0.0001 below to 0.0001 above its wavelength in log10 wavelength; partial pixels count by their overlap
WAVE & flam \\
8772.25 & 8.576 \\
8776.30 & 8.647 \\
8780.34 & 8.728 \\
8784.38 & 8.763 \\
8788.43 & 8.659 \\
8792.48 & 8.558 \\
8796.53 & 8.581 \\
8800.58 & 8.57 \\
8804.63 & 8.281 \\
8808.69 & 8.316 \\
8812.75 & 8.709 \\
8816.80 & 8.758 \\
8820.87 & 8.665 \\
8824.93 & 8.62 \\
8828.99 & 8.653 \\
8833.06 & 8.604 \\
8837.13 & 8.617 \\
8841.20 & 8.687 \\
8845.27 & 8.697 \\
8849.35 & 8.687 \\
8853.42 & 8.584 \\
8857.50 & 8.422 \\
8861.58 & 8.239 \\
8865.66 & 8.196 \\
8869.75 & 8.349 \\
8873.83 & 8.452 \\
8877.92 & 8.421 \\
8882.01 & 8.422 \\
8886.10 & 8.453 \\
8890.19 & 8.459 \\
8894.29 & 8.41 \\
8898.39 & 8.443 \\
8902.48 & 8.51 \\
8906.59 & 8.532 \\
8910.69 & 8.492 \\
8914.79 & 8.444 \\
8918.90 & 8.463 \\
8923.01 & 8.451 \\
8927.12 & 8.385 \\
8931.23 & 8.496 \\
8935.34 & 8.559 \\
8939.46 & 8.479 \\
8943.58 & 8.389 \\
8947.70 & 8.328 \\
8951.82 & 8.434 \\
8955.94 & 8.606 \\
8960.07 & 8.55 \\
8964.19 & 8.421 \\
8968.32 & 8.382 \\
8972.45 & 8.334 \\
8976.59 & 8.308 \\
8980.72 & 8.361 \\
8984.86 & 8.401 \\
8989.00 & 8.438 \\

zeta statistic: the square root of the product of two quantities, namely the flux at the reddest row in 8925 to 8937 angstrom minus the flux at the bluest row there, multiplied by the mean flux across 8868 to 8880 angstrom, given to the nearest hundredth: 1.21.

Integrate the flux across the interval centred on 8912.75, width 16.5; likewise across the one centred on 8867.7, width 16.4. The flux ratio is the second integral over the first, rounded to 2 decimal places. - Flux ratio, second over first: 0.97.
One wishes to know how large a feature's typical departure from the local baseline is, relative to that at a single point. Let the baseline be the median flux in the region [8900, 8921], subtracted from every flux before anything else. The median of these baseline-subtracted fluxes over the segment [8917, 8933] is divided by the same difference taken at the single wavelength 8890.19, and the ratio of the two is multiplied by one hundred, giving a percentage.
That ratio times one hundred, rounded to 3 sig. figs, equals 106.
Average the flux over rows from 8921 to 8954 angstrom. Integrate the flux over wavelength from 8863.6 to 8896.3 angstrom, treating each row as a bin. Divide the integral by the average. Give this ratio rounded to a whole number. 33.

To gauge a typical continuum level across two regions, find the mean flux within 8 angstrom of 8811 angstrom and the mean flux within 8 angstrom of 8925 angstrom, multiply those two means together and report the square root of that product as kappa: 8.48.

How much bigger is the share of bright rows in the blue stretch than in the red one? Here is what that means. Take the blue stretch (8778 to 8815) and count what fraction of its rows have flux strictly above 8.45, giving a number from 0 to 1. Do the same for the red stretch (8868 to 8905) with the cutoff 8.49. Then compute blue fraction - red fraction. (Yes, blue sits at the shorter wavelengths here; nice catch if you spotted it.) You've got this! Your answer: 0.7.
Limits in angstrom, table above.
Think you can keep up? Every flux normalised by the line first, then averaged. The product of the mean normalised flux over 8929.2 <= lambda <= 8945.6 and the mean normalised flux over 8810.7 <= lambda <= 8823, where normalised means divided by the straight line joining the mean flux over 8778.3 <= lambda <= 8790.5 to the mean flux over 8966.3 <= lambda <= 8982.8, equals 1.01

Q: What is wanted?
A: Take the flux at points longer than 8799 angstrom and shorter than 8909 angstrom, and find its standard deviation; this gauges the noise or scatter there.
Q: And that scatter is 0.15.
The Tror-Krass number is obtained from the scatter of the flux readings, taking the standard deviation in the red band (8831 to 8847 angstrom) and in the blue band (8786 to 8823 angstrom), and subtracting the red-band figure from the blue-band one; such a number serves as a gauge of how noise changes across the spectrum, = 0.12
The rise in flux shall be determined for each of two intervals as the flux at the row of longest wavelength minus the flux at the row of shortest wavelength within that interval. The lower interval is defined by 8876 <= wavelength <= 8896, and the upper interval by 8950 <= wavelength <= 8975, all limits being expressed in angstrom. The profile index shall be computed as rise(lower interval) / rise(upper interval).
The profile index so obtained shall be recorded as 0.1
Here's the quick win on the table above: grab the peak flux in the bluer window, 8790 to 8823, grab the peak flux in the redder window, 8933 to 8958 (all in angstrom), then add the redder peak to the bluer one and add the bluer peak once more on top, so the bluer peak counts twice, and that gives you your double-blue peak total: 26.1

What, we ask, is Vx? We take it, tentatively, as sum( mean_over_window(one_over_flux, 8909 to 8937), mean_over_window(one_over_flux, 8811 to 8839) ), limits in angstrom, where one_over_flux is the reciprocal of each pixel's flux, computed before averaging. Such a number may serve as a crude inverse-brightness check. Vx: 0.234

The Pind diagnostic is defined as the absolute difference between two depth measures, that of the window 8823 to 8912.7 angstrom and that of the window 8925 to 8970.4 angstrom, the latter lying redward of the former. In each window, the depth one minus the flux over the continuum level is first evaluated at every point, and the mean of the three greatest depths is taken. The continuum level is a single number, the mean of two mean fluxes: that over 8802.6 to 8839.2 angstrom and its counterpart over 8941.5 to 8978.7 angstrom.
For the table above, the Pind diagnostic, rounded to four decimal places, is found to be 0.0122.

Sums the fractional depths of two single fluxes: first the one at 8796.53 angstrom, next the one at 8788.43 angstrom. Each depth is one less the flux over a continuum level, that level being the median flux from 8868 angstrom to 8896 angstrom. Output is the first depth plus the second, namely -0.047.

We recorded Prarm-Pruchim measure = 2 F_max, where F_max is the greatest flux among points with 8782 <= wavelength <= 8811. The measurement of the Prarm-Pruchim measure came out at 17.5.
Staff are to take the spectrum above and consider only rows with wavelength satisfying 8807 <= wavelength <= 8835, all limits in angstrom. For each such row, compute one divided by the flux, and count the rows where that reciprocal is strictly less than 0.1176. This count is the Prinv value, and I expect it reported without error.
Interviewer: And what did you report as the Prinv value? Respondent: 6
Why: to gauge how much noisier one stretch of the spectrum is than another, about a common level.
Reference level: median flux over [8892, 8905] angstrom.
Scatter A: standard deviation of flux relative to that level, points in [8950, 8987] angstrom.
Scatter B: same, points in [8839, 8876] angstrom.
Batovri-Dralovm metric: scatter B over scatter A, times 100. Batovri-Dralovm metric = 199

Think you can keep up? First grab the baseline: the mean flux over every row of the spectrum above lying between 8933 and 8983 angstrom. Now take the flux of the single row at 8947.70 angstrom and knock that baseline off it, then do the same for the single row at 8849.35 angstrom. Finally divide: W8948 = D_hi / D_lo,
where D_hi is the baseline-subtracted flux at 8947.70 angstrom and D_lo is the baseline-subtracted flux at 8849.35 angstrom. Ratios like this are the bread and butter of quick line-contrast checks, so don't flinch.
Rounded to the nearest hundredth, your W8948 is -0.39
